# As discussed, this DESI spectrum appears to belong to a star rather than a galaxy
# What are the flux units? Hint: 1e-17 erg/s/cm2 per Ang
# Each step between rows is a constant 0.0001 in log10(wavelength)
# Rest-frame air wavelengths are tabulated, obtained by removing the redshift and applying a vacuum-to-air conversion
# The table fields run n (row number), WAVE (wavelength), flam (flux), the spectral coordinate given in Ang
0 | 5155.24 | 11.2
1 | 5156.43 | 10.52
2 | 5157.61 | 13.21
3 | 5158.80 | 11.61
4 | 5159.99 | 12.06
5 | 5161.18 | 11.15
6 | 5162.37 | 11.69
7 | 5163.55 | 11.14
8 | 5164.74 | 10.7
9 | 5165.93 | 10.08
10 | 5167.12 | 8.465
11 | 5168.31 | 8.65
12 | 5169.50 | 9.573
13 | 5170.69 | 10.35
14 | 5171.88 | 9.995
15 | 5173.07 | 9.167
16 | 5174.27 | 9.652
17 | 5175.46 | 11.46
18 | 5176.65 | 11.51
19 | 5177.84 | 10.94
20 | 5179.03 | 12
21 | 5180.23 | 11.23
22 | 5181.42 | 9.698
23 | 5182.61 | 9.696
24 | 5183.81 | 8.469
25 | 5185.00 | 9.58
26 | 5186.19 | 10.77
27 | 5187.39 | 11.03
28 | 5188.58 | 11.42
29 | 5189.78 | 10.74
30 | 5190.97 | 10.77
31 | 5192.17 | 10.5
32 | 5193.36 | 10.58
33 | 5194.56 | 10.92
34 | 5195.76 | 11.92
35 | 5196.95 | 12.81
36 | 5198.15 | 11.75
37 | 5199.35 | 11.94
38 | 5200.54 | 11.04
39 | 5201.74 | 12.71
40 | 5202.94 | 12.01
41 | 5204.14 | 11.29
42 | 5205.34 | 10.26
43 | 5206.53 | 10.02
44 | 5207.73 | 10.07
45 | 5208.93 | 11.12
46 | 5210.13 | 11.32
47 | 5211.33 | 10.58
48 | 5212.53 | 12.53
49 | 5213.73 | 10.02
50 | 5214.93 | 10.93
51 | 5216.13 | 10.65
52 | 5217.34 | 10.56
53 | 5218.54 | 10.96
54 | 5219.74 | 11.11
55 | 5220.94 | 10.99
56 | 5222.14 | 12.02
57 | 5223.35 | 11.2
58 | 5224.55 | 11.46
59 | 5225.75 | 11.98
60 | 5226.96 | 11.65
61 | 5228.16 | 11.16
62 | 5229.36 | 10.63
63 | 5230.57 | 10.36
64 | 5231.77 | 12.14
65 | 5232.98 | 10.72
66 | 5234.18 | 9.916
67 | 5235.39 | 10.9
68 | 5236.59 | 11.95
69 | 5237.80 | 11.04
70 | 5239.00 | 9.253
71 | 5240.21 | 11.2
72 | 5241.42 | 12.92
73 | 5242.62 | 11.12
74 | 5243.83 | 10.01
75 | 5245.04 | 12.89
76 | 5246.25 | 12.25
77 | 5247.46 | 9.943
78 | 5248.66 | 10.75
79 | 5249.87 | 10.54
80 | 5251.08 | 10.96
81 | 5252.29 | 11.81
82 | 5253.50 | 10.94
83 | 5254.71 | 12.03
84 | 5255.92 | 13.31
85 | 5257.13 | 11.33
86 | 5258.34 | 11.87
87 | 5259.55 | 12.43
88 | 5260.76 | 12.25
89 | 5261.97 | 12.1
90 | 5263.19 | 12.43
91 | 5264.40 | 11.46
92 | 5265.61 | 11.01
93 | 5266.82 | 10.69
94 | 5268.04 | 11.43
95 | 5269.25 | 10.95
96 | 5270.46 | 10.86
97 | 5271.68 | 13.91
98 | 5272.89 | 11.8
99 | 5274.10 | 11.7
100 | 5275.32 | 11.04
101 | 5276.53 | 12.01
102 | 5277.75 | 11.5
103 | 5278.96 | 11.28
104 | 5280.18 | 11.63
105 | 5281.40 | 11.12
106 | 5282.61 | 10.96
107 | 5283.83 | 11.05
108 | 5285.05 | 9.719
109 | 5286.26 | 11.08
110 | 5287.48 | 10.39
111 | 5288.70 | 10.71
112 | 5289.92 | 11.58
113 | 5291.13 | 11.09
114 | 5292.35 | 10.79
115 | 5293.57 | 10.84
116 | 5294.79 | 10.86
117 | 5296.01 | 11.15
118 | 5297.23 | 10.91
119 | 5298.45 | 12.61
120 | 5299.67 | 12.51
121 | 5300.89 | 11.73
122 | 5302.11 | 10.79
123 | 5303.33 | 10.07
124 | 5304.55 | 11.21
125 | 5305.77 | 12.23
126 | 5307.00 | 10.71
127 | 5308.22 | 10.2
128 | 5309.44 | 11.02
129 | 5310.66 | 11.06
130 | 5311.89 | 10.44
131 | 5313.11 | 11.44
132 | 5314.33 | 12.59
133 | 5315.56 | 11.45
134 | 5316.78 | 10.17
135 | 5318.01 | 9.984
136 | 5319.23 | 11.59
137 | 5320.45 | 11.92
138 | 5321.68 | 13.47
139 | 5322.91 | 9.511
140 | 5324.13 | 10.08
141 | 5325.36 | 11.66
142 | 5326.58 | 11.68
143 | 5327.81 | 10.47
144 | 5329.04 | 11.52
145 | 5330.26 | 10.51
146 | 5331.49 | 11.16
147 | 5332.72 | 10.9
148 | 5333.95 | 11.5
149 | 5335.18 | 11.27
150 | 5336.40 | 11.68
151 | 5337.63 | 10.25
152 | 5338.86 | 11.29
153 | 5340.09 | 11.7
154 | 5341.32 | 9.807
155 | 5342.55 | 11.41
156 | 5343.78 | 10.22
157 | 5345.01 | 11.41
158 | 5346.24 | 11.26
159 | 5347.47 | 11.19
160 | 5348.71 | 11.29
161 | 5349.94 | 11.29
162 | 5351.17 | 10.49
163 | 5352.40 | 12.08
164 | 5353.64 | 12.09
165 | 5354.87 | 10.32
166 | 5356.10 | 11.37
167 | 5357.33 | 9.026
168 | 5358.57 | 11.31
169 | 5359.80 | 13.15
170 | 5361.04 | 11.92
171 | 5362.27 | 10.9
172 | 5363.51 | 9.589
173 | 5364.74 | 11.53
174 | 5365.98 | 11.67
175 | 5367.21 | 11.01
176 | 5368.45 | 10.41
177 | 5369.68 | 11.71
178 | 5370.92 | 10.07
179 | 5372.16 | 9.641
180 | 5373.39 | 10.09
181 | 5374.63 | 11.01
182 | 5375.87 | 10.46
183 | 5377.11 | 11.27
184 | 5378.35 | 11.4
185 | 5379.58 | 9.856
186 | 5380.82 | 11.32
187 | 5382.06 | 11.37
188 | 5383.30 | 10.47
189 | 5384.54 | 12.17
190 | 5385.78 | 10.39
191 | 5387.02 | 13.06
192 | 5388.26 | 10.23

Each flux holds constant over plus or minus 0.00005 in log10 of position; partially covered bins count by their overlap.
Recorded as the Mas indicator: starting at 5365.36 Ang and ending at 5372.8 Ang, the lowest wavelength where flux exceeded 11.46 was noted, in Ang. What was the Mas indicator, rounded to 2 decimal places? 5365.98 Ang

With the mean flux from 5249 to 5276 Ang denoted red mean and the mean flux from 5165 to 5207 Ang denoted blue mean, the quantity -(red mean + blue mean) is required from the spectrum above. -22.3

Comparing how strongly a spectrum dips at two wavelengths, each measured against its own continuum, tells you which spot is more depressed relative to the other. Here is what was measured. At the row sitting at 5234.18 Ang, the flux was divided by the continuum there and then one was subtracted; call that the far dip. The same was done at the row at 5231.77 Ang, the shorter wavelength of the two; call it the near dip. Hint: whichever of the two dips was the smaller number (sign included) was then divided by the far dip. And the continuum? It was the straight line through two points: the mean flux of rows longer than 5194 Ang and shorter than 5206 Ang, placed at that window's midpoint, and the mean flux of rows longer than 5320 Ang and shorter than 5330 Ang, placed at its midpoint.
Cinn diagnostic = 1.0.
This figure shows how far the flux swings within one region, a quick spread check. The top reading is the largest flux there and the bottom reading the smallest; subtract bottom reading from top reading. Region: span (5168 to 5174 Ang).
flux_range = 1.7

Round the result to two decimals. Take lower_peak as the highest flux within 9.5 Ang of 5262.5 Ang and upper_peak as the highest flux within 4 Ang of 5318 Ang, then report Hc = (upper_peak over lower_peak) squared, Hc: 0.94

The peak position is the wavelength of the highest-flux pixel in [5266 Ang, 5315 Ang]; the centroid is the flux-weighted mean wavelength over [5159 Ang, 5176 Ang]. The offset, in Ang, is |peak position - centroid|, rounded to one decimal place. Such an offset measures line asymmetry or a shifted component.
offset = 104.2 Ang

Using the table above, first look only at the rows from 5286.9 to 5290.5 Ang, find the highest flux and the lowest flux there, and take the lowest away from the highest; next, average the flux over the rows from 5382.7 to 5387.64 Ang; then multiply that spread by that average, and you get 14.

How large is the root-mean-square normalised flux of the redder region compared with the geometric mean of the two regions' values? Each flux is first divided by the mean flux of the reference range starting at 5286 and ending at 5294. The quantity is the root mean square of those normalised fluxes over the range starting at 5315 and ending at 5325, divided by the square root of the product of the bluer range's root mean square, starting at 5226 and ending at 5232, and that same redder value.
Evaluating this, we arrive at 0.99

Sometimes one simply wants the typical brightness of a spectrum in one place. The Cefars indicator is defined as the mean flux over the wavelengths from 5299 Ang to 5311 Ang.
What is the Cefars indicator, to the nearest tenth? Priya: 11.2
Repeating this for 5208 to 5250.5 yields 11.1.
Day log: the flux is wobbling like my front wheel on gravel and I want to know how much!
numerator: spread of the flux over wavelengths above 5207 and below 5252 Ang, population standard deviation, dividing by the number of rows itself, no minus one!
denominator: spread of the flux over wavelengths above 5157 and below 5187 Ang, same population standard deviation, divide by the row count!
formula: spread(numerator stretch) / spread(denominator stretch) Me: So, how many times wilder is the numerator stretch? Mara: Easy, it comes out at 0.69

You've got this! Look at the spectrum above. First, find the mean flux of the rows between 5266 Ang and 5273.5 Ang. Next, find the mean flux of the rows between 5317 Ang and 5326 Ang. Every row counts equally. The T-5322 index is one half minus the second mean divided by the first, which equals -0.46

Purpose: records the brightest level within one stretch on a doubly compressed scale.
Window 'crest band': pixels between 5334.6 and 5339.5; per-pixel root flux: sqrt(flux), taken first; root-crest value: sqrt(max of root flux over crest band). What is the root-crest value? 1.85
